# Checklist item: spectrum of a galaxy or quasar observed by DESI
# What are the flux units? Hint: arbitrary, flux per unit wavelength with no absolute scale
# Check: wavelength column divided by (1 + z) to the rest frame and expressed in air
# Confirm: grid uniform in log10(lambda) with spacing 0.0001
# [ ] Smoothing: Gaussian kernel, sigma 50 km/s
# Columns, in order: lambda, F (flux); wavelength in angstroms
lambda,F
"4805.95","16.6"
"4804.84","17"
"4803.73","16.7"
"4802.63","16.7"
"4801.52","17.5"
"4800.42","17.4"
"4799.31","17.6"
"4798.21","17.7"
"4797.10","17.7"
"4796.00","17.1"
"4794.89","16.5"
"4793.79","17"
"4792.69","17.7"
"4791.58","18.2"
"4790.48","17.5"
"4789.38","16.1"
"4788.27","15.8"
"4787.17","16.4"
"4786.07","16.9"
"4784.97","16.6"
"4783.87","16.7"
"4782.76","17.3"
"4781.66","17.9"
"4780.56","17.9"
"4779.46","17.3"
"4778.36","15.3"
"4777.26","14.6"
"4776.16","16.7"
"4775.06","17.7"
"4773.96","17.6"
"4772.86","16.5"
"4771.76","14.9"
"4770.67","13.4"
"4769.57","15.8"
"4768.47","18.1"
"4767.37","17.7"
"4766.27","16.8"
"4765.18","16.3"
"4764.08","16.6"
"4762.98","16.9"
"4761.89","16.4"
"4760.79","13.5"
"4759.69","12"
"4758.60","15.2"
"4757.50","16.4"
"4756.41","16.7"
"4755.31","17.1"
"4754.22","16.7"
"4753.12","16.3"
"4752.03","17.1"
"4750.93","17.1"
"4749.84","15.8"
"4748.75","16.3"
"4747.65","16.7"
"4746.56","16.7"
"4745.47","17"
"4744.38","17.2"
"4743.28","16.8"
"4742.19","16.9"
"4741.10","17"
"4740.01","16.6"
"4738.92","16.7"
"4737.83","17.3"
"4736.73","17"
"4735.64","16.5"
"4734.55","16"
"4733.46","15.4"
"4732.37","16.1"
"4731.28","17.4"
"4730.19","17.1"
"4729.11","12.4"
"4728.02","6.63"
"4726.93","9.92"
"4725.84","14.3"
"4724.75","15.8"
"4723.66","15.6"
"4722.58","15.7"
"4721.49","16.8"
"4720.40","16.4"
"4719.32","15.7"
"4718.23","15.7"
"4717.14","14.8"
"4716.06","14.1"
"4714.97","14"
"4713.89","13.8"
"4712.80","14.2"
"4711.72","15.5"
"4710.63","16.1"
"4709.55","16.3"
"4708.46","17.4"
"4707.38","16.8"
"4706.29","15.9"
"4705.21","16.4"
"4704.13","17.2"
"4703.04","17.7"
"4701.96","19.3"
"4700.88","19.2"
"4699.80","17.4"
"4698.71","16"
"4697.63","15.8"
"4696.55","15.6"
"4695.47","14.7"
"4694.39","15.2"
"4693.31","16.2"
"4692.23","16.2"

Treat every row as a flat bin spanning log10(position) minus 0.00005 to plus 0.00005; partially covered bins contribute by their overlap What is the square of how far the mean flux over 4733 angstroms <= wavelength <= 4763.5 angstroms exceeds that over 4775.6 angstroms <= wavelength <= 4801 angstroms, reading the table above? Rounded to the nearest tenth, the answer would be 0.4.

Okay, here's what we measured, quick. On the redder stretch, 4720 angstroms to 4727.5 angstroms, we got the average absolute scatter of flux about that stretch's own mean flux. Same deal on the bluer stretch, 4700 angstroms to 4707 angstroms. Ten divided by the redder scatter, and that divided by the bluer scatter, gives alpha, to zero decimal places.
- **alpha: 6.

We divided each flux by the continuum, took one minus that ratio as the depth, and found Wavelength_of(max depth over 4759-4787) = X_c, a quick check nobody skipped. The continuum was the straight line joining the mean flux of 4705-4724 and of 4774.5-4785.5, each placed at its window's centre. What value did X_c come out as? 4759.69 angstroms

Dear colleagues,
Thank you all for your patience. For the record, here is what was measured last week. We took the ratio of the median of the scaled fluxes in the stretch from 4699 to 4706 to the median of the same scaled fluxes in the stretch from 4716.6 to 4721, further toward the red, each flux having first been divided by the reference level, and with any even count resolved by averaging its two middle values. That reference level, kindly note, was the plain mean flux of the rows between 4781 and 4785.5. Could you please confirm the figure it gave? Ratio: 1.12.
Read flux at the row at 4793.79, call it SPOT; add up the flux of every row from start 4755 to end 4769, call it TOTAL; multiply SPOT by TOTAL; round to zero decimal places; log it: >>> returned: 3565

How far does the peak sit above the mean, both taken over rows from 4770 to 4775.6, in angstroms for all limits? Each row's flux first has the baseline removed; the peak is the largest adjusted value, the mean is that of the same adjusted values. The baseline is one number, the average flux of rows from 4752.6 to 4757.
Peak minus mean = 1.7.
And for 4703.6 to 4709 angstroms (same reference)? 0.7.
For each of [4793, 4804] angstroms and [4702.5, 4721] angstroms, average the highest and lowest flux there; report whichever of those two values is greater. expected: 17.1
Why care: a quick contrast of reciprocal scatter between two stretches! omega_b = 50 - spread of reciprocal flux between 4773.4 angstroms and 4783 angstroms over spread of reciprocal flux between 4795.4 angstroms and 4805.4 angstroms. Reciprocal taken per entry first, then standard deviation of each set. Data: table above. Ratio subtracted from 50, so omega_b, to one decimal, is 46.7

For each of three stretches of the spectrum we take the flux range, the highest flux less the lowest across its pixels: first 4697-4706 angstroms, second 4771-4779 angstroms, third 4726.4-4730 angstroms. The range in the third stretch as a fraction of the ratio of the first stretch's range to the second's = 5.1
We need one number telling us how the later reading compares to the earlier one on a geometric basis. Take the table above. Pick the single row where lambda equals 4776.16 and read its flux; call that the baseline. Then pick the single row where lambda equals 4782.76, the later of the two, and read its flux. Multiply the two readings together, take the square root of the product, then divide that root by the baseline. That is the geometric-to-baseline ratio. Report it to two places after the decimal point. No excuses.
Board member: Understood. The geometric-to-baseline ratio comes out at 1.02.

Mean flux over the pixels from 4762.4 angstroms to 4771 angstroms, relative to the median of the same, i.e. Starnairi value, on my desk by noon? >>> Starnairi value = 0.99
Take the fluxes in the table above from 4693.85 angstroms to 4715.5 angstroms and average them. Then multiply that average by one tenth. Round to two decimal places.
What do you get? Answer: 1.62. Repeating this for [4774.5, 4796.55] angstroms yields 1.69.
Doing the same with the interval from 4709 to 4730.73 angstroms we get 1.45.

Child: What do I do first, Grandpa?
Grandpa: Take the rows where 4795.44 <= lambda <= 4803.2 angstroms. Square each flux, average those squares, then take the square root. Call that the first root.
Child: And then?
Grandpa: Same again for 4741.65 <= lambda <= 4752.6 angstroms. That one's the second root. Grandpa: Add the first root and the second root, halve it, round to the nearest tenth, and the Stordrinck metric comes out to 17.1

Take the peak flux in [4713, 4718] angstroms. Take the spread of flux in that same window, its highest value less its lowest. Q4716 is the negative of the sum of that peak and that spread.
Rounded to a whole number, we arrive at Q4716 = -16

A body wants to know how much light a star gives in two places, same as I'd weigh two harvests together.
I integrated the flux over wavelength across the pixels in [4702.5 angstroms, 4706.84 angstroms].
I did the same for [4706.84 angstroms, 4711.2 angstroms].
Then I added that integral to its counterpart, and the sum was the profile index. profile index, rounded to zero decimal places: 145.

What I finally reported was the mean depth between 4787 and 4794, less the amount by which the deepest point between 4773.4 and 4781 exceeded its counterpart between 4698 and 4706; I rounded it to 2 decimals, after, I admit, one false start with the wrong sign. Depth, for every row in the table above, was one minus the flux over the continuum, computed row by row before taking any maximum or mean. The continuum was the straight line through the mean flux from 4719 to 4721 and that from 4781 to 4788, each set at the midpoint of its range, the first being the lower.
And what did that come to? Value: -0.14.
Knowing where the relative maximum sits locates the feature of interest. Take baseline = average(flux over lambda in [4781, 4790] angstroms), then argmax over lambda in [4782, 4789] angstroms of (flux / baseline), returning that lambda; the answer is 4782.76 angstroms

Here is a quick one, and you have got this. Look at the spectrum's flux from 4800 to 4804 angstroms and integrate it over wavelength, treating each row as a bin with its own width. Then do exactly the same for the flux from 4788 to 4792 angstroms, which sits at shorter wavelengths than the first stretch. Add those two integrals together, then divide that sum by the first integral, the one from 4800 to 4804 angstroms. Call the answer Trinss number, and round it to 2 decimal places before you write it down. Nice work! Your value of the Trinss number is 1.99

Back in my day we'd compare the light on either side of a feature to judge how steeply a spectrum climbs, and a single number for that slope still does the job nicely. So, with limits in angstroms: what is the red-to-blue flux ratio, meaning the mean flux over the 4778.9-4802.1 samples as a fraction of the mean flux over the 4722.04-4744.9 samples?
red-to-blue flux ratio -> 1.11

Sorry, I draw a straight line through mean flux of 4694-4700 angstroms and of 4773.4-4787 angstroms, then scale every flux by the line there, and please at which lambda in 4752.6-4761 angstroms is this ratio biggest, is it 4755.31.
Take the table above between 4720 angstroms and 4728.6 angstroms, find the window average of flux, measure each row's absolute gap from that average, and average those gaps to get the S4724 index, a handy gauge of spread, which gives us 2.8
